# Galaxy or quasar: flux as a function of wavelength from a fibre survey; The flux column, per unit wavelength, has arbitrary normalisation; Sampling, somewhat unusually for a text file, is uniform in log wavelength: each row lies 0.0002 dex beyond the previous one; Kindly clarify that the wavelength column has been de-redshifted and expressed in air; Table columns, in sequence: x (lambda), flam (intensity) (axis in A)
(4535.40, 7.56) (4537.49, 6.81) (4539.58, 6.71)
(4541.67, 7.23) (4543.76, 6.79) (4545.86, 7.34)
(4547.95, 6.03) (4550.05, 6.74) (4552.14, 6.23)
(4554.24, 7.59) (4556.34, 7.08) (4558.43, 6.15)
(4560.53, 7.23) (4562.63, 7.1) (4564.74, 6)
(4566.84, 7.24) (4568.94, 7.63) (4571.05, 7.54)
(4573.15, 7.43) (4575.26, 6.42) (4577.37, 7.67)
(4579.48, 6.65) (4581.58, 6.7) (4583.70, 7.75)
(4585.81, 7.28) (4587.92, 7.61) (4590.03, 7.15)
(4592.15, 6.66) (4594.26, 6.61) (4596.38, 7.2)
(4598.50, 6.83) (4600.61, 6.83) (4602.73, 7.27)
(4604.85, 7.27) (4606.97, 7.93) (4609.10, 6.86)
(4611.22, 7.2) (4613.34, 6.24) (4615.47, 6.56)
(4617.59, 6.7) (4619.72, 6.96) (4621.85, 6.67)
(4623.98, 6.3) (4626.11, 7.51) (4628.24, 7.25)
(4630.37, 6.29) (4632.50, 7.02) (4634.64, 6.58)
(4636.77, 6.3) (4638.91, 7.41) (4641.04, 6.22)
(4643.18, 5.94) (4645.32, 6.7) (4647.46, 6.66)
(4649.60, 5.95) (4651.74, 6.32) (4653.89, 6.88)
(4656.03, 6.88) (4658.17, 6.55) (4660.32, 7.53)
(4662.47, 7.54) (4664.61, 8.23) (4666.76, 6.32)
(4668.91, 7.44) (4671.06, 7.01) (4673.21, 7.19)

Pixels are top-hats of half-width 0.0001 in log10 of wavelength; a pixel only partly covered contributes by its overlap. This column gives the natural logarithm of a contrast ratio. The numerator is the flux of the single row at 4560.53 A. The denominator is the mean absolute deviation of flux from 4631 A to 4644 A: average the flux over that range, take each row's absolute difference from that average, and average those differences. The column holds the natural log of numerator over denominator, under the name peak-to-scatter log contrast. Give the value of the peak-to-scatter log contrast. 2.8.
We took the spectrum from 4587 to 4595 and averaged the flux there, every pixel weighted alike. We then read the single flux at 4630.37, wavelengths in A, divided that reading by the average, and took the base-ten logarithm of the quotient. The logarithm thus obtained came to -0.047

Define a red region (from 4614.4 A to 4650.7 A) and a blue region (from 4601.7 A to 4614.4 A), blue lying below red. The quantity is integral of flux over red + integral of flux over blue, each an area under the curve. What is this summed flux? 332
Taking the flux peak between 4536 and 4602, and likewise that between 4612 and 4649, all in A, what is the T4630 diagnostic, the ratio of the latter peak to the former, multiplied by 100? 97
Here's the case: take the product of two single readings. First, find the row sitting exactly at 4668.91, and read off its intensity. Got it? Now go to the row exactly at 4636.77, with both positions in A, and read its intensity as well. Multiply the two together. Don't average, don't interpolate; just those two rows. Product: 47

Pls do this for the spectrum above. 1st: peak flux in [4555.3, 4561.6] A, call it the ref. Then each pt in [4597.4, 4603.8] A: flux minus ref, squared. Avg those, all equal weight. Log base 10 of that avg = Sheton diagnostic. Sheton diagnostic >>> -0.97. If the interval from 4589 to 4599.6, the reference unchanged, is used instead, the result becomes -0.76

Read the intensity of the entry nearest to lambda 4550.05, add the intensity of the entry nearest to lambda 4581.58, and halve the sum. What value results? 6.72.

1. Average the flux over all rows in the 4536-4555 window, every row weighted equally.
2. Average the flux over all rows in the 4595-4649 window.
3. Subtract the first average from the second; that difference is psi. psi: 0.0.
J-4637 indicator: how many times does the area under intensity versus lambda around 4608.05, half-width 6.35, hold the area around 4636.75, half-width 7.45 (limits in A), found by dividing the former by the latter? 0.93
